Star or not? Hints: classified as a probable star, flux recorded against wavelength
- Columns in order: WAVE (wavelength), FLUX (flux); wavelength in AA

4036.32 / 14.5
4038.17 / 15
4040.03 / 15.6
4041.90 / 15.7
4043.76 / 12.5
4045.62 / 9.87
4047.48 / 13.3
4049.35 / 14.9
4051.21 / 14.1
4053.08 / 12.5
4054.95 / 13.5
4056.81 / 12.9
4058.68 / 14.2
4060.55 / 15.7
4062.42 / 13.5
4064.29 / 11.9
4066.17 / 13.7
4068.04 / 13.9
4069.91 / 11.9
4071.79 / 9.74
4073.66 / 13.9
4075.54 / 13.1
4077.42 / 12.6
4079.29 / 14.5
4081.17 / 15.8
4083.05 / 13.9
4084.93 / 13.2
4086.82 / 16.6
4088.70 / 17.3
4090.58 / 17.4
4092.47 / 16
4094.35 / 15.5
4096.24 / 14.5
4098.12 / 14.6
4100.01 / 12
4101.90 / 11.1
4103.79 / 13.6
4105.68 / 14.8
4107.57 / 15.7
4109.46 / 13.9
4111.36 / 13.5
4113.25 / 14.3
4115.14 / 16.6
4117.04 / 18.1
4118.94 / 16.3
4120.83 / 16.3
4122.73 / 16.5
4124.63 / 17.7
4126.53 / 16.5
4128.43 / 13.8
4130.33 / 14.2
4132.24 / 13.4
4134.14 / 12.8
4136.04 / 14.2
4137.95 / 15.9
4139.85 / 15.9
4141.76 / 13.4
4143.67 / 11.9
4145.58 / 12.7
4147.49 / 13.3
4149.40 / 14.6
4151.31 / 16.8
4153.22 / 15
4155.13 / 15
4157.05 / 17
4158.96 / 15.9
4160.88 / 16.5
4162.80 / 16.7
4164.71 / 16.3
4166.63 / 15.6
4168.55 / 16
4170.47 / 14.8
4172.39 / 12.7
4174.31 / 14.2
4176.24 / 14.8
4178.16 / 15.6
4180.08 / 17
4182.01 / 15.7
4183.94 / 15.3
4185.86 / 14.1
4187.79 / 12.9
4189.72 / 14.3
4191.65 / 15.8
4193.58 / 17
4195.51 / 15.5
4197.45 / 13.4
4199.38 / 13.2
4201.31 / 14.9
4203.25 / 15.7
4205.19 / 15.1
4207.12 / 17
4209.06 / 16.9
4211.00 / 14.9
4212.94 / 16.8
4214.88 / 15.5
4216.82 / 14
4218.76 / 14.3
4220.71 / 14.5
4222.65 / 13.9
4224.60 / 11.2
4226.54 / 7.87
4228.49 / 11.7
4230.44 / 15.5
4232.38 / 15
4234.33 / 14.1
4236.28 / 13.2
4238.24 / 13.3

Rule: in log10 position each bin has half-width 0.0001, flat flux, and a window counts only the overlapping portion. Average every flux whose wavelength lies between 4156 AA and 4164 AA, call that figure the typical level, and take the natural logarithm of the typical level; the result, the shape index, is 2.80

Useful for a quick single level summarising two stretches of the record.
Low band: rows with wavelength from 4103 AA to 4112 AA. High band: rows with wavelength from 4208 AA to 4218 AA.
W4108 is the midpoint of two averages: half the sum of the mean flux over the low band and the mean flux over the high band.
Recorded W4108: 15.0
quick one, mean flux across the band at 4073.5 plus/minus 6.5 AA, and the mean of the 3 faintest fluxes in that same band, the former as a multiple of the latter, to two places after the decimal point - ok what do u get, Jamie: 1.12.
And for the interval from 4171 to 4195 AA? 1.13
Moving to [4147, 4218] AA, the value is 1.18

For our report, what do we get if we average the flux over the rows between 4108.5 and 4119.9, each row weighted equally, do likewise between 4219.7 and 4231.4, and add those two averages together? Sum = 28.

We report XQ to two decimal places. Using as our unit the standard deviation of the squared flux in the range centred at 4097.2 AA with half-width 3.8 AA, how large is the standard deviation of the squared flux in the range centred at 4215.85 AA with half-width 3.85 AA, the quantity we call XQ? 0.96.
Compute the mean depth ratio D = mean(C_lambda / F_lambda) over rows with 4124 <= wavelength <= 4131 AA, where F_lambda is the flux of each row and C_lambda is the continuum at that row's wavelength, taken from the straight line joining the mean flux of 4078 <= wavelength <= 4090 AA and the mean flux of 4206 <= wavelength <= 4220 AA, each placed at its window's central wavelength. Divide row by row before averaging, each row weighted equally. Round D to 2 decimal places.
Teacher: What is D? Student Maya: 1.00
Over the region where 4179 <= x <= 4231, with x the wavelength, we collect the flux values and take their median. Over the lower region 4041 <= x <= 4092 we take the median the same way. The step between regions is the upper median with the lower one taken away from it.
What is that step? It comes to 1.2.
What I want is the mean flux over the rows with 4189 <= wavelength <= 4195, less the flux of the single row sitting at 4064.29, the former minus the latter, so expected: 3.8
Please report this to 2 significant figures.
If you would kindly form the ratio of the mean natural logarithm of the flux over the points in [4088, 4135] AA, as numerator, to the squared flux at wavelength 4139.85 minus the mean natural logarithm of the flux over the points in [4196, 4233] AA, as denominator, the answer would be 0.011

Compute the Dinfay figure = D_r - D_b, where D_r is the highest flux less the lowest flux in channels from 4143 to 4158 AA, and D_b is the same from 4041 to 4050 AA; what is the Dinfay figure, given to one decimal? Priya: -0.7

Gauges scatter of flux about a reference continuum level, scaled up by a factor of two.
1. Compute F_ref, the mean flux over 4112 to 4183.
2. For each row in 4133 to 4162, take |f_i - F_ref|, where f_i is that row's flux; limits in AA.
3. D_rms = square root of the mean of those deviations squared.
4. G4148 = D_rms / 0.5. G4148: 3.3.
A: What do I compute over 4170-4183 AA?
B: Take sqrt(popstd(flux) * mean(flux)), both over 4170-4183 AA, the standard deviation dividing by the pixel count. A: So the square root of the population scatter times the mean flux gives 4.32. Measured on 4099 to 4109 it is 4.79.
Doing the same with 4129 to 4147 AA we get 4.24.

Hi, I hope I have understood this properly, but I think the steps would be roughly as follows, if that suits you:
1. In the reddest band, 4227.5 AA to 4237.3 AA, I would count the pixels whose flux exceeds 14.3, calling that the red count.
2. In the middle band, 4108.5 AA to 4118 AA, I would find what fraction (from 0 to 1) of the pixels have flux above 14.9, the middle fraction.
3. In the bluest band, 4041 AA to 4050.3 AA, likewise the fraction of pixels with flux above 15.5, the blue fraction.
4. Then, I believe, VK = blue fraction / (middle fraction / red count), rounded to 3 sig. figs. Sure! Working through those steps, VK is 1.00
